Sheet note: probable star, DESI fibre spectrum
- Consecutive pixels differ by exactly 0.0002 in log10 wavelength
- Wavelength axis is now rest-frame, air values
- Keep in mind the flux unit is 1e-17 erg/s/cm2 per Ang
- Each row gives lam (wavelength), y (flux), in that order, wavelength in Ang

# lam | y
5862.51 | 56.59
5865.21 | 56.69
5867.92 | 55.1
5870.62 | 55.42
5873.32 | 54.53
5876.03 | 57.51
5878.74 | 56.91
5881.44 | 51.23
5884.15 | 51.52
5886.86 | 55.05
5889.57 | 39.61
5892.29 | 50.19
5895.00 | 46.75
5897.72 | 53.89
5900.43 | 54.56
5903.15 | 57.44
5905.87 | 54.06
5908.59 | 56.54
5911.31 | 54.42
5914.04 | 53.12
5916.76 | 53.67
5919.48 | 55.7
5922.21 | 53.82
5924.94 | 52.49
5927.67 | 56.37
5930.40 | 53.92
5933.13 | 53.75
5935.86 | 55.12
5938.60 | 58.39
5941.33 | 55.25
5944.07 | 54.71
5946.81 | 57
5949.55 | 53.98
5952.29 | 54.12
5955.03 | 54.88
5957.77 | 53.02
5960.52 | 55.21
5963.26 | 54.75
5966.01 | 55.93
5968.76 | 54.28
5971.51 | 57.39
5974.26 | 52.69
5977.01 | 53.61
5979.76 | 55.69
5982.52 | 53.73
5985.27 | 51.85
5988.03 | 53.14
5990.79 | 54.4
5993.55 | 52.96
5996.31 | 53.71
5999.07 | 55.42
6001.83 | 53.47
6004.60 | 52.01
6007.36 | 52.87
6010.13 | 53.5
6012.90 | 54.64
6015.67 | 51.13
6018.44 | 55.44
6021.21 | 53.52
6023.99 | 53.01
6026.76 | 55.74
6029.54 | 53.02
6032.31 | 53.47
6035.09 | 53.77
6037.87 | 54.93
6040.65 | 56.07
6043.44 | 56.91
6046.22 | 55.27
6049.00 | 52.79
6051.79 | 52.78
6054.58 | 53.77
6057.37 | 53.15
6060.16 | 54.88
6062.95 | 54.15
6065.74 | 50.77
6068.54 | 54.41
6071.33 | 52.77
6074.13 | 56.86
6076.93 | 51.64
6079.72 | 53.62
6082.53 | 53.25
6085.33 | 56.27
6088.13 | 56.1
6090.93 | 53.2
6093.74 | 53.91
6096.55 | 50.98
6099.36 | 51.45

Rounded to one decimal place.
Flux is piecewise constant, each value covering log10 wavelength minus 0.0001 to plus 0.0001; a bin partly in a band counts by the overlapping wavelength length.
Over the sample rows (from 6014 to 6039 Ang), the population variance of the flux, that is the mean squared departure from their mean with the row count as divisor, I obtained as 1.8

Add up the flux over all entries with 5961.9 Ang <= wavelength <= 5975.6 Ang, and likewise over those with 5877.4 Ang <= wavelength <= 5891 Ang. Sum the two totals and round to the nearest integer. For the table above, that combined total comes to 529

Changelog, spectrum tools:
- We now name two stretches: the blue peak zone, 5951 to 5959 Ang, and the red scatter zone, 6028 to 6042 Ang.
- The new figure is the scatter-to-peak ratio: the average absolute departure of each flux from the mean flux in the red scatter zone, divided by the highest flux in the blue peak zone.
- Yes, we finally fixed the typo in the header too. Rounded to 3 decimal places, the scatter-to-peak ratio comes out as 0.018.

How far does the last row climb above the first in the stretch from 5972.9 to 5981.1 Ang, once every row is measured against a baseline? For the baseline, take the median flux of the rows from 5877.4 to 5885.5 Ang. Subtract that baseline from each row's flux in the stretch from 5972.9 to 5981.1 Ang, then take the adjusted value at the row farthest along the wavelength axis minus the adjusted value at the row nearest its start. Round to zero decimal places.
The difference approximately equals 3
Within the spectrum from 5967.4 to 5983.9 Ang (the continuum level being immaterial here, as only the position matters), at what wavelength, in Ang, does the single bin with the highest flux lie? 5971.51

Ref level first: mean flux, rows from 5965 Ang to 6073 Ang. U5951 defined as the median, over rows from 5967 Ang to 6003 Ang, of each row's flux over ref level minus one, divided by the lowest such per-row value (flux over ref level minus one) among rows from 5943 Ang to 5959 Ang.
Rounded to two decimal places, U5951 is 0.24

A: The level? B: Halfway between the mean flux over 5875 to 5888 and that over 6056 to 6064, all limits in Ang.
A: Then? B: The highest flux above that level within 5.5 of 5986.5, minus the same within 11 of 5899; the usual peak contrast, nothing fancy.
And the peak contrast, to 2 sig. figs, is -3.0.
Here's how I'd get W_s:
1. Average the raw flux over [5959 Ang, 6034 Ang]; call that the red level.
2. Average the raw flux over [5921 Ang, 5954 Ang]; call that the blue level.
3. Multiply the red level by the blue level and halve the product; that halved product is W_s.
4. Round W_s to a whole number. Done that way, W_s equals 1481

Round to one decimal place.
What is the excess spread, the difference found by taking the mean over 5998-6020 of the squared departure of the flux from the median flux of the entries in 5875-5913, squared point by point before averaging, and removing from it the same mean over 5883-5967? -8.9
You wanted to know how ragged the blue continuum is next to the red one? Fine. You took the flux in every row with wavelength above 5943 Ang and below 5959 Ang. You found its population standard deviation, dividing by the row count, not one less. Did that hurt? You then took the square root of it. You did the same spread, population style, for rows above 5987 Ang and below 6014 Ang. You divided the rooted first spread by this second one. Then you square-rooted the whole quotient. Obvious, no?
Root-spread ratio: 1.09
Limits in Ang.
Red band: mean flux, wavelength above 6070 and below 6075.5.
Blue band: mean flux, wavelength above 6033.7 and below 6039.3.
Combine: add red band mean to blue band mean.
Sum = 109.2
